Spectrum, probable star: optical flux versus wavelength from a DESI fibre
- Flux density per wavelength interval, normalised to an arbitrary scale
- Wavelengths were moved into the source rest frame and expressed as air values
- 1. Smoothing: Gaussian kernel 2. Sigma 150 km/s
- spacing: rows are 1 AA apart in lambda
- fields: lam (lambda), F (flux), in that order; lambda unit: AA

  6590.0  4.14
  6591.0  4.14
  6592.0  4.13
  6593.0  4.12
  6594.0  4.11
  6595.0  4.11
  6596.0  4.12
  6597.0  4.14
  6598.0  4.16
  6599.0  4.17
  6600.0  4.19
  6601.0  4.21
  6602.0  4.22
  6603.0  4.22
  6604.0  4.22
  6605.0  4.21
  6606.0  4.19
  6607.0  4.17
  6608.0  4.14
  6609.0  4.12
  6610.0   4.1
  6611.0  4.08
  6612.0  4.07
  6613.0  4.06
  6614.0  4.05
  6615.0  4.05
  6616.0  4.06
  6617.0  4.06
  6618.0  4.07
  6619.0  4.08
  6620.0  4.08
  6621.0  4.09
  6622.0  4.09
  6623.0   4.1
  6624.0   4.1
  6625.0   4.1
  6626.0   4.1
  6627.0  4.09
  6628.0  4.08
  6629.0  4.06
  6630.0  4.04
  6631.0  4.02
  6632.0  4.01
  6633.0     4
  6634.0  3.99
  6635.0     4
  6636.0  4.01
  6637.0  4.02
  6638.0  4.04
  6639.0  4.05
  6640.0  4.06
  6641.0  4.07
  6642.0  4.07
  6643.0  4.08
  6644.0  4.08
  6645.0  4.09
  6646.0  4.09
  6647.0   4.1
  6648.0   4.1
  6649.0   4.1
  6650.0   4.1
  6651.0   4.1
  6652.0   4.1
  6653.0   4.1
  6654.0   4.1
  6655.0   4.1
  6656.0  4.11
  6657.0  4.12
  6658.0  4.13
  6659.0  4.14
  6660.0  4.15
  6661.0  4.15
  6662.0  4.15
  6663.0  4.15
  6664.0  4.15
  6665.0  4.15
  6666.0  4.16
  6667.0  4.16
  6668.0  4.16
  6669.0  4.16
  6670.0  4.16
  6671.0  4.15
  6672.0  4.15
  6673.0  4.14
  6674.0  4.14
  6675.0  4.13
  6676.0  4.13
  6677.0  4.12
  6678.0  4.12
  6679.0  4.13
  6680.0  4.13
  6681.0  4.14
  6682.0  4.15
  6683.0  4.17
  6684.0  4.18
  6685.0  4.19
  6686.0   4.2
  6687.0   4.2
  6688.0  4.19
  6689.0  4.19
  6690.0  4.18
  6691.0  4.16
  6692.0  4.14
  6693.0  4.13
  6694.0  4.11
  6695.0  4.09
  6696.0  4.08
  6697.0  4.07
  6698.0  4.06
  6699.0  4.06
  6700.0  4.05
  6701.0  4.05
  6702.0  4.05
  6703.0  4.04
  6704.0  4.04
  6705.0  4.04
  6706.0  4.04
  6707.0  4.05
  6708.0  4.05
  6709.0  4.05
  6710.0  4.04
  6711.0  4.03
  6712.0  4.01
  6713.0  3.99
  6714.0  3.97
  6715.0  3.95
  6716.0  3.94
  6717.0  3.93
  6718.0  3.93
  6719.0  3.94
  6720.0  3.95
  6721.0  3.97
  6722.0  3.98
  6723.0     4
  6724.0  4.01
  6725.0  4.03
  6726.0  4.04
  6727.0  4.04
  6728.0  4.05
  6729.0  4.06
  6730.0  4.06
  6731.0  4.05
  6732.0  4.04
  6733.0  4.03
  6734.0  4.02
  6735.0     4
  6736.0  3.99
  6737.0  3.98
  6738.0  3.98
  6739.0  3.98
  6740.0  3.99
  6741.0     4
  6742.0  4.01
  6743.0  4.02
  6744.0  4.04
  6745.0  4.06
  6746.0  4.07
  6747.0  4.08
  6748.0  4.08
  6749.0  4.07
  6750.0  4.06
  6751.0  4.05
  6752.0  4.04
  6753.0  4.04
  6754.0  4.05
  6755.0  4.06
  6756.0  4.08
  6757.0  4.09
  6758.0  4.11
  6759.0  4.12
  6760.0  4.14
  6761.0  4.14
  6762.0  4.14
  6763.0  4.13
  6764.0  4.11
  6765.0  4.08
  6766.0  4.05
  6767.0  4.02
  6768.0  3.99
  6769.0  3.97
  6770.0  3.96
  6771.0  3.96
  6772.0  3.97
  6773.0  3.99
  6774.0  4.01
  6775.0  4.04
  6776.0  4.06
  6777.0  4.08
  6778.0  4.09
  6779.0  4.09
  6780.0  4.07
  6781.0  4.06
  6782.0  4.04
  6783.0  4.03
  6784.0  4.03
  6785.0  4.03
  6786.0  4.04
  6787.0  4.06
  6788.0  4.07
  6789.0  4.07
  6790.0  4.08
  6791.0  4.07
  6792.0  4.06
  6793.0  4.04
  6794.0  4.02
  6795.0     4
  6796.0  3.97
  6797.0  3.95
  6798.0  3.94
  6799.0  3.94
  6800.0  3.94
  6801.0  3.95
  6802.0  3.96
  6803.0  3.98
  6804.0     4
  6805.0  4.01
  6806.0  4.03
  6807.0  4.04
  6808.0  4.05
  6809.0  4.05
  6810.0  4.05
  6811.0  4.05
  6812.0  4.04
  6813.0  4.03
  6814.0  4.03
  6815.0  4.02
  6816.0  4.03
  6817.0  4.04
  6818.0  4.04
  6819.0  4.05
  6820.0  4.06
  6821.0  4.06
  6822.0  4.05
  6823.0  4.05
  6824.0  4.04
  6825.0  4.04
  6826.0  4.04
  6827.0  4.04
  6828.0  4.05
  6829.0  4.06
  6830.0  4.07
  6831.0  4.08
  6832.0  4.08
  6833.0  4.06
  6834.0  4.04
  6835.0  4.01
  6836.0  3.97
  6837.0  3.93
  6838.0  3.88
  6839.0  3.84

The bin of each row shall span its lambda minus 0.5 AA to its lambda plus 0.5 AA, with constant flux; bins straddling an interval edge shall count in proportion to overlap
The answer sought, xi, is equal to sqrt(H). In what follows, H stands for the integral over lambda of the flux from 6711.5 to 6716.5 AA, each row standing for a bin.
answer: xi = 4.46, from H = 19.9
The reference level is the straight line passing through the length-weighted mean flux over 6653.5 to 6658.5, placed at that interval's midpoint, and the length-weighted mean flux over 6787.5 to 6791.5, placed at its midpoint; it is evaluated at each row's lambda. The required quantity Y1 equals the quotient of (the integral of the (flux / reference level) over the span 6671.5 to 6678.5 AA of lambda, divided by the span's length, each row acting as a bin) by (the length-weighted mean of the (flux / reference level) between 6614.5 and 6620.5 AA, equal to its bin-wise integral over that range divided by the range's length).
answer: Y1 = 1.02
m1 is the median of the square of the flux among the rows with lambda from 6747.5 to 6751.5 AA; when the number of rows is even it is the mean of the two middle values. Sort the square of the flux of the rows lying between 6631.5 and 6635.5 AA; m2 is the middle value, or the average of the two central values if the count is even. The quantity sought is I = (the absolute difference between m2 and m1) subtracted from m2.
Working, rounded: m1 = 16.5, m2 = 16.0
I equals 15.5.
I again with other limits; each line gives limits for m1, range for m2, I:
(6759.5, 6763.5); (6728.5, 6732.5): 15.7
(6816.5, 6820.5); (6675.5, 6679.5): 16.4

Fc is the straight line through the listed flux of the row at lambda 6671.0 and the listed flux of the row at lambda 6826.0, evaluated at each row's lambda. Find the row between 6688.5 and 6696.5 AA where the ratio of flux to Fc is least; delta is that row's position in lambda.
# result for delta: 6696.0 AA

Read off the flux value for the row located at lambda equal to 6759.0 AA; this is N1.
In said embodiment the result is 4.12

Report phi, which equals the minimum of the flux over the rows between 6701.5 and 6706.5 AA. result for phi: 4.04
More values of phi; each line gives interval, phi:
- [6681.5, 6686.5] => 4.15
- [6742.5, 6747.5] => 4.02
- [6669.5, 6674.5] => 4.14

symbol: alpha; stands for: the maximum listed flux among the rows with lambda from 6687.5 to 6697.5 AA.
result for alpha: 4.19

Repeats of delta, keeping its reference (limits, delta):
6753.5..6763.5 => 6754.0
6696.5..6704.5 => 6703.0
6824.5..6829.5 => 6825.0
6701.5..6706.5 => 6703.0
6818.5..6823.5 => 6819.0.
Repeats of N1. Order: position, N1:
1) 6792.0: 4.06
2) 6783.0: 4.03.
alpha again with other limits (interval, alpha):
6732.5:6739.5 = 4.03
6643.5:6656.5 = 4.11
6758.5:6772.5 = 4.14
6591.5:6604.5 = 4.22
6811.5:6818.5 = 4.04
